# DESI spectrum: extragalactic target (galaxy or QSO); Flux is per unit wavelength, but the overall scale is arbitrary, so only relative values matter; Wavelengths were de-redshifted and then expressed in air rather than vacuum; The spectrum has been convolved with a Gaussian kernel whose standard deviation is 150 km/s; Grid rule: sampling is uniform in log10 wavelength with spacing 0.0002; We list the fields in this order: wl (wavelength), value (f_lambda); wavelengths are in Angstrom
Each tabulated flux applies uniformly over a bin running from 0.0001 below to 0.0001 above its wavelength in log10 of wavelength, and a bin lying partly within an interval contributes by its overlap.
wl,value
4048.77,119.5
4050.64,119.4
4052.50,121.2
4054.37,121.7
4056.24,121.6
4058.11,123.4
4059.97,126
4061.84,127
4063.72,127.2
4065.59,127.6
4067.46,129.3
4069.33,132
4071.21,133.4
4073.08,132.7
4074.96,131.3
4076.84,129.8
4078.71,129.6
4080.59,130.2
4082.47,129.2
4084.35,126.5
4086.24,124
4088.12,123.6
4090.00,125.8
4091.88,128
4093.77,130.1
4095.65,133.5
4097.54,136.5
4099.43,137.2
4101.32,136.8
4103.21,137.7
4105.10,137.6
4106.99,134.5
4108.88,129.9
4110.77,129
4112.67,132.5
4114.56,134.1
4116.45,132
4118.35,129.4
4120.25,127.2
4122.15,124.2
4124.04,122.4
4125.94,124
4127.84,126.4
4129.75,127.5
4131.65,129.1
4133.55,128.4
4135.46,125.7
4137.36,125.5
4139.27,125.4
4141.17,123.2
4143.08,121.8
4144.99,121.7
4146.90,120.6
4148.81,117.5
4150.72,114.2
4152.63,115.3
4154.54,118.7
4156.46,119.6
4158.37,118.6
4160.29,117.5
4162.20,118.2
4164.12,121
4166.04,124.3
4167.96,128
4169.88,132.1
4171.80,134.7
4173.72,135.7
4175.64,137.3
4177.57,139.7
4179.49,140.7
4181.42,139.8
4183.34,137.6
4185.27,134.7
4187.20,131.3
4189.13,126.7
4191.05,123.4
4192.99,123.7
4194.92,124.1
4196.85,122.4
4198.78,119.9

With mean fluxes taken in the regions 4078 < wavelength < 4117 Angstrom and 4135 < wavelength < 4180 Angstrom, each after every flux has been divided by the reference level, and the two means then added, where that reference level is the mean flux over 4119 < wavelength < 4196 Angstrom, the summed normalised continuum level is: 2.03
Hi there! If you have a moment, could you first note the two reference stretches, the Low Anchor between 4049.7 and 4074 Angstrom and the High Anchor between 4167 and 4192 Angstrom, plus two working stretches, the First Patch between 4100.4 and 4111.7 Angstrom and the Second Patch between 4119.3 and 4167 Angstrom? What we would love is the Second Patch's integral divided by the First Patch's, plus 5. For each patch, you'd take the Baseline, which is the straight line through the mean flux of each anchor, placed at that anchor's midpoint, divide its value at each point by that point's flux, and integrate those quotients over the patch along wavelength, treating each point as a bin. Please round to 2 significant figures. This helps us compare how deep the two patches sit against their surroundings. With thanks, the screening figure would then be 9.7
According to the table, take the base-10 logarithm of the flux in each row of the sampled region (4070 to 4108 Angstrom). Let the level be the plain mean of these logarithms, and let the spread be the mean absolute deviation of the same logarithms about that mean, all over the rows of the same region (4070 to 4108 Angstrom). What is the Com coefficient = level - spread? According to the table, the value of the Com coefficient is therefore 2.11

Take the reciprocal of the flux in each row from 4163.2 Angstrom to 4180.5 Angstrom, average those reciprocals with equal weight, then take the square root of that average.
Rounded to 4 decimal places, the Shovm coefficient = 0.0869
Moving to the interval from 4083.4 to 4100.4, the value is 0.0879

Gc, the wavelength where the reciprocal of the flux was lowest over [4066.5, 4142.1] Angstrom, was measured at 4103.21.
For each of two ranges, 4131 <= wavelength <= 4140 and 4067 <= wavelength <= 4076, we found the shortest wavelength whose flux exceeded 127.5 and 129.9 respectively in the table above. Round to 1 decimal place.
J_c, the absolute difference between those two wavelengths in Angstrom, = 62.3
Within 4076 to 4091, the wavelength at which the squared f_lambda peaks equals 4080.59 Angstrom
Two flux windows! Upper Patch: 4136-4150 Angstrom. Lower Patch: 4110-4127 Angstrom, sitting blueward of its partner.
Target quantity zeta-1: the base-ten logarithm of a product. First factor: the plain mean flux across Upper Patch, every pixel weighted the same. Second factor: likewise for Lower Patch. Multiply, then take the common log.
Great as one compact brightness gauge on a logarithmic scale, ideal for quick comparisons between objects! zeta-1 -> 4.20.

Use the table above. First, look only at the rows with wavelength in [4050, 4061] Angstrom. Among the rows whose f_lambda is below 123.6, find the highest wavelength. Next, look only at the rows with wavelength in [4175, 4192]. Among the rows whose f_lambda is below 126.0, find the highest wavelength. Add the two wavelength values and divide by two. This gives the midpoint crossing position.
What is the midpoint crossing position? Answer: 4124.6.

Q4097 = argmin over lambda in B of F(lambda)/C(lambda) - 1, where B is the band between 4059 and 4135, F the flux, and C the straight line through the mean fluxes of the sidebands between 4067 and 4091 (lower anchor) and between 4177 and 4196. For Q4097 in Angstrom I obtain 4124.04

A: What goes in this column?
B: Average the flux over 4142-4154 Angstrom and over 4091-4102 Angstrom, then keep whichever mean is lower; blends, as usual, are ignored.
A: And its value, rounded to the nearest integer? 119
